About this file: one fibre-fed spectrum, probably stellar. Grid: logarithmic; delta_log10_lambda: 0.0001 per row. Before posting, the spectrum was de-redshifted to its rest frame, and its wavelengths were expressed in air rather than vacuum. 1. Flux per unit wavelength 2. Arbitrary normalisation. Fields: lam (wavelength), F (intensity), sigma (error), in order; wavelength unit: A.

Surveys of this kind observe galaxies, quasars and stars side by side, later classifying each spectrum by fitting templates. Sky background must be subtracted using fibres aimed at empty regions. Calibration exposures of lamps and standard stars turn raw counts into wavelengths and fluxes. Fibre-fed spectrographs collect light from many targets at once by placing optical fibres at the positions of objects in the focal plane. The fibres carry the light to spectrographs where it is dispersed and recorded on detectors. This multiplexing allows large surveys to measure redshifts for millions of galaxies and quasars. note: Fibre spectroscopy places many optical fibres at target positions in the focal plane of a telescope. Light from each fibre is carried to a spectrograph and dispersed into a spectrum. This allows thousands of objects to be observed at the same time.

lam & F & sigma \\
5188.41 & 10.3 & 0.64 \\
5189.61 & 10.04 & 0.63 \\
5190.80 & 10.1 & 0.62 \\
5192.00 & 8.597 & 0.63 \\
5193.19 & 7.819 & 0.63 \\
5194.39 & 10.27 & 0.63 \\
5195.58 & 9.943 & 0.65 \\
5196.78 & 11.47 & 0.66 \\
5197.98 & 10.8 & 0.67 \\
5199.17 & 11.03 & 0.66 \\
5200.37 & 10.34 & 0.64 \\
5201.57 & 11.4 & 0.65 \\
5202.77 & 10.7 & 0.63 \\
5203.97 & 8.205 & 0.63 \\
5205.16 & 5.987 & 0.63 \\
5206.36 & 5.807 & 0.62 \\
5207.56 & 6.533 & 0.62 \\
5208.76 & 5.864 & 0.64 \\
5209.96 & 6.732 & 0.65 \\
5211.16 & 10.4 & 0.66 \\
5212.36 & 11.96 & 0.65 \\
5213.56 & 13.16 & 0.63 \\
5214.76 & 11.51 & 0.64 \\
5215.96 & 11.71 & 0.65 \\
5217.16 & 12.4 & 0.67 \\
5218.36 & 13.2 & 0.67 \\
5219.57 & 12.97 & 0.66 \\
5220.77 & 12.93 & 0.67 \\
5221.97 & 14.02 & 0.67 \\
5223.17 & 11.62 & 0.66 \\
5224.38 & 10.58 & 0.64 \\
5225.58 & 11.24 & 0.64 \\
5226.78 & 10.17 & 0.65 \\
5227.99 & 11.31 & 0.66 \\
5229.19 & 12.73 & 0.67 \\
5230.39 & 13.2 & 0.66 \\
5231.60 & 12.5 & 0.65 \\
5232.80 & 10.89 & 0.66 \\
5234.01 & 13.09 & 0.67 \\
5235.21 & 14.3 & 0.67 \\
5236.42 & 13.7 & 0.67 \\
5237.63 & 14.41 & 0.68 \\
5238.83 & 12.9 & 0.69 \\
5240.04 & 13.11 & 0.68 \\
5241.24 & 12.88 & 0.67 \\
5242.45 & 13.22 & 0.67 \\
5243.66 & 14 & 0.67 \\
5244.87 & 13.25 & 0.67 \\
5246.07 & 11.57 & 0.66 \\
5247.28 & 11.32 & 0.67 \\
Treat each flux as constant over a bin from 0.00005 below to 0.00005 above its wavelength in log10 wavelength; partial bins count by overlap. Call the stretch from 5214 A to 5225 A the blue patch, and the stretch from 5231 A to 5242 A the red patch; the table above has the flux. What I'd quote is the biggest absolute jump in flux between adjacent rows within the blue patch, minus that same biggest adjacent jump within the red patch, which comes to 0.20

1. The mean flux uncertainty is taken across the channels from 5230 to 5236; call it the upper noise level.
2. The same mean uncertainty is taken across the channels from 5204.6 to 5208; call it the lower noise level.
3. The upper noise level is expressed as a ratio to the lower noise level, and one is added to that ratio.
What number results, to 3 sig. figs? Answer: 2.06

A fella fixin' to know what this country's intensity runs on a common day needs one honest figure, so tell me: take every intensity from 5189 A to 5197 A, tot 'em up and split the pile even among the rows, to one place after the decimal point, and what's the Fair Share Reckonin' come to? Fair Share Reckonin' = 9.7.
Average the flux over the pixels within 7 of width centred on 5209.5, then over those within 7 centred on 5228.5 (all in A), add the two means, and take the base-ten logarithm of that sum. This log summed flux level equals 1.30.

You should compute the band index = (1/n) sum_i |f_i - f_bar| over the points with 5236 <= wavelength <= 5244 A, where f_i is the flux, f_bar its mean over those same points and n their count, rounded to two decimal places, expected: 0.49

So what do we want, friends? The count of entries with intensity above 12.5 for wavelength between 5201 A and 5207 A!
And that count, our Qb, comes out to 0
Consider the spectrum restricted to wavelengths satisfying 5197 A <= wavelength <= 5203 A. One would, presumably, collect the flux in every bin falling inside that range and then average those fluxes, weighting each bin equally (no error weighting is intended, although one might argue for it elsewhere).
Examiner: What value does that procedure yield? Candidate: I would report 10.9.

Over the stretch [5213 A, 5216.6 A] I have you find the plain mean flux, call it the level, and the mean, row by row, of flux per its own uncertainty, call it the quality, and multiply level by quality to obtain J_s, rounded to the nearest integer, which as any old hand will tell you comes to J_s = 230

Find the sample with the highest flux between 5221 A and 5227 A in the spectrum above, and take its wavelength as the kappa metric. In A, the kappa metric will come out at 5221.97 A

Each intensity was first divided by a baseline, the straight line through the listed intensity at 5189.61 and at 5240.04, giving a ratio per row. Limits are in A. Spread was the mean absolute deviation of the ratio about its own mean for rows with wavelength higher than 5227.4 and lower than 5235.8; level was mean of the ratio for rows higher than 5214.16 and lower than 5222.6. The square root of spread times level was 0.2646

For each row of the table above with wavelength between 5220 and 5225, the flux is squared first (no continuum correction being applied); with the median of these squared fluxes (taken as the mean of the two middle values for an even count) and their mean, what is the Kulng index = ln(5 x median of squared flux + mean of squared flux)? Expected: 6.8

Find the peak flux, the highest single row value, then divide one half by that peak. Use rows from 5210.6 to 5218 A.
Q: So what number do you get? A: 0.038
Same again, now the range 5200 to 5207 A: 0.044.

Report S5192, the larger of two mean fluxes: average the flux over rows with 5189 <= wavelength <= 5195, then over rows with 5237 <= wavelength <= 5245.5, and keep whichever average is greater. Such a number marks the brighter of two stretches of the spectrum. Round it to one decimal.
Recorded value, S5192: 13.4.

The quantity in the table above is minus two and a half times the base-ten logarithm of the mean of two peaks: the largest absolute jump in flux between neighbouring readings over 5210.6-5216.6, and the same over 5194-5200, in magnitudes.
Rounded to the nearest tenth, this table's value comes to -0.5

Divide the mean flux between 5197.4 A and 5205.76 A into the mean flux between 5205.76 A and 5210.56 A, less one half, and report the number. 0.137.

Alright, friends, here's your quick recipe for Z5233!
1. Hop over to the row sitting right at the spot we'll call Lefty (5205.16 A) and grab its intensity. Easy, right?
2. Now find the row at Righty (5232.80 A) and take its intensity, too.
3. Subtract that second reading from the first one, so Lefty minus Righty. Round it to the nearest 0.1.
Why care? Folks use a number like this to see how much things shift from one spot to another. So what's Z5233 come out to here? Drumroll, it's -4.9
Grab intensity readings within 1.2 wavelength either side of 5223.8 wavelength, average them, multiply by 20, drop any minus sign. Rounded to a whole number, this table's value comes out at 222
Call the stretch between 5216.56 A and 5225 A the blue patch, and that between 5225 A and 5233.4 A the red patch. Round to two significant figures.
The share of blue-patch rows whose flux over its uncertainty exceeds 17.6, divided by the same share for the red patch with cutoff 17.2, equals 1.5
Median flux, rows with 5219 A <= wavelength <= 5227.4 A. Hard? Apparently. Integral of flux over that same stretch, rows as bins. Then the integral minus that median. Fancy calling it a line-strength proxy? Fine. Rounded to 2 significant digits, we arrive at 89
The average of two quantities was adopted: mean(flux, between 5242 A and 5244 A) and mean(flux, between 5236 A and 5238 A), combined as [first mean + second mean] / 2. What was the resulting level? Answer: 13.8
